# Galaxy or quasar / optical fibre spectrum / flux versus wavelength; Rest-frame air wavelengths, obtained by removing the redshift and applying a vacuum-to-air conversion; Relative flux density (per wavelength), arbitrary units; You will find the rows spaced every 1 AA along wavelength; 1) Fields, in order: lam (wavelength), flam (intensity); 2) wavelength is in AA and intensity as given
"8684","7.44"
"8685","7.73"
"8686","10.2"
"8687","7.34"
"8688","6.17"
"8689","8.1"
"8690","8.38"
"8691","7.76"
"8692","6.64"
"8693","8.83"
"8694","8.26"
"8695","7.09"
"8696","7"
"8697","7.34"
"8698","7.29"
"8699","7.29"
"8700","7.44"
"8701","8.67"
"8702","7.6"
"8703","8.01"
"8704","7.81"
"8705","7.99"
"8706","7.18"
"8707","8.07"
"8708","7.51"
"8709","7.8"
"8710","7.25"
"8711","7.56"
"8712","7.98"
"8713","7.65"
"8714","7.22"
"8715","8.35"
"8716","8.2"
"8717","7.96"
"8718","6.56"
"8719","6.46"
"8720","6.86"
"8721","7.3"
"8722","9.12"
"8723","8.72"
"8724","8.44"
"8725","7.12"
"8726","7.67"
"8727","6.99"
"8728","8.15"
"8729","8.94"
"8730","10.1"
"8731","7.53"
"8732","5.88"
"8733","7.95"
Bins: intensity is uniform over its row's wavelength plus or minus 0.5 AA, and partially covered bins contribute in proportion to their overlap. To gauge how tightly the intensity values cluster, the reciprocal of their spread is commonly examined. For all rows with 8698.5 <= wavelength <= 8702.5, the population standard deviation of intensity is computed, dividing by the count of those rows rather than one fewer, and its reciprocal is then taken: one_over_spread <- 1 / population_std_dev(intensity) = 1.8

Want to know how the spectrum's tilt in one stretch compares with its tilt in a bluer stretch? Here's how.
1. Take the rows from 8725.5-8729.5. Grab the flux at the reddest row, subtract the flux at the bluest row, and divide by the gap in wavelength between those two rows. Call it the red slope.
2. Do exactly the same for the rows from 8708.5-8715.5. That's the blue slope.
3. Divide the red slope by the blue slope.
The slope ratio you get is 4.6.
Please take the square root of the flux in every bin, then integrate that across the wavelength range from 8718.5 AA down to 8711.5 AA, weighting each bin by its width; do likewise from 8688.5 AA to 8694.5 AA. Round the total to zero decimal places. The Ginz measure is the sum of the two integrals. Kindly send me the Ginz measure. 36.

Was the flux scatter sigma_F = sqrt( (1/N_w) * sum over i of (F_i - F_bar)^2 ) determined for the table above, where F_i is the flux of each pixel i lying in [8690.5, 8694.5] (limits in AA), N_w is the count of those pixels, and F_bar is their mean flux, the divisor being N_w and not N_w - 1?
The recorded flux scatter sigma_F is 0.8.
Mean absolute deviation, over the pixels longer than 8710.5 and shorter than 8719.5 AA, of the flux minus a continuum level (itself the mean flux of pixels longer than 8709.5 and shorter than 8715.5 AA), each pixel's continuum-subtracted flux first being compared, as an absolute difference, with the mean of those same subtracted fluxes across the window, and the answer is 0.53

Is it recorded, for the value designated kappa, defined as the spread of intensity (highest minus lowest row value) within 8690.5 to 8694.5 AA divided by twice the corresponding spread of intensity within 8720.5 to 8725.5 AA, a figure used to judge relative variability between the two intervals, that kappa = 0.55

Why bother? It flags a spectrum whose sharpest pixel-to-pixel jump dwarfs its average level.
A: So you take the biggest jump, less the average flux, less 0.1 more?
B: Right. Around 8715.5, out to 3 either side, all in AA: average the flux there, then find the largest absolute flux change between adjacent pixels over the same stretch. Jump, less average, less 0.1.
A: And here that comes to -6.36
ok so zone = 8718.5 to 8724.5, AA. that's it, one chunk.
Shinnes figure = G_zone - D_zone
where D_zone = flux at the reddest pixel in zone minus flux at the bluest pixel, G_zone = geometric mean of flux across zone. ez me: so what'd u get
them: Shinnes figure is 5.8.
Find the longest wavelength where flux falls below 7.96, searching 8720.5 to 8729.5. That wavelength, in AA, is 8727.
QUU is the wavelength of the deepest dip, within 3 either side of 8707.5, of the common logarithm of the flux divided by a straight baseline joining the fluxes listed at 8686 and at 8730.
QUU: 8706 AA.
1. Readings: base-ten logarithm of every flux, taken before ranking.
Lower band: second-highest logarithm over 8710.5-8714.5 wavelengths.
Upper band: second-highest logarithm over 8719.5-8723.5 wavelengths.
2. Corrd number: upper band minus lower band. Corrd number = 0.057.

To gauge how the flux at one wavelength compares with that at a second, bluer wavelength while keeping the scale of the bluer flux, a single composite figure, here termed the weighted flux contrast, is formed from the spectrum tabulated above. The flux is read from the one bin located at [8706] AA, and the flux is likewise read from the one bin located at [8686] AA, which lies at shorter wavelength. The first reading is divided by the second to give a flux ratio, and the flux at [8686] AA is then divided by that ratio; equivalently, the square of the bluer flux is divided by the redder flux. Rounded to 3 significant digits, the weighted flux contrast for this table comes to 14.5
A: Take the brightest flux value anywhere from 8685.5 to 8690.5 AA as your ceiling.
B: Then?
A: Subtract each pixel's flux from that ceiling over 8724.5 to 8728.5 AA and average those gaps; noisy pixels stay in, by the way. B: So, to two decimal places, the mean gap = 2.72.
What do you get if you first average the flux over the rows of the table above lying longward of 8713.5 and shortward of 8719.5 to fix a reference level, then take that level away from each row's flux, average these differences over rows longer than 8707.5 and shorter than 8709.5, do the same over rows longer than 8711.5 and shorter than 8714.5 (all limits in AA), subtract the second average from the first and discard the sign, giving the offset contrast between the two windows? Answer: 0.0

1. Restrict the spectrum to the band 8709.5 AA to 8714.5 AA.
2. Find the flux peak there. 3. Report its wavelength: 8712 AA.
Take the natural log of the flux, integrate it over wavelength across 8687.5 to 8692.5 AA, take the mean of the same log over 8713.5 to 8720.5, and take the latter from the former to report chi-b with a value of 8.0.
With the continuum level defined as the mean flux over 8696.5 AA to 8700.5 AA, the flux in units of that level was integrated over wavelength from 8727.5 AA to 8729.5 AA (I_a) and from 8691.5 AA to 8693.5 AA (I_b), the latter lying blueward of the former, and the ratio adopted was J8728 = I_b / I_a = 0.91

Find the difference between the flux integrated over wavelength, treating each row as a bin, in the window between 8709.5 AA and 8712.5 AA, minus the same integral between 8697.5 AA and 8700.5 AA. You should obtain 0.8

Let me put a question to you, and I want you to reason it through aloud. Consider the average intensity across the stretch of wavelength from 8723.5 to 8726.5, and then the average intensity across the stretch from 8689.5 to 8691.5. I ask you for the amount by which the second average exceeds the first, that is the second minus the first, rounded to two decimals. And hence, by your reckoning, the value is 0.33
